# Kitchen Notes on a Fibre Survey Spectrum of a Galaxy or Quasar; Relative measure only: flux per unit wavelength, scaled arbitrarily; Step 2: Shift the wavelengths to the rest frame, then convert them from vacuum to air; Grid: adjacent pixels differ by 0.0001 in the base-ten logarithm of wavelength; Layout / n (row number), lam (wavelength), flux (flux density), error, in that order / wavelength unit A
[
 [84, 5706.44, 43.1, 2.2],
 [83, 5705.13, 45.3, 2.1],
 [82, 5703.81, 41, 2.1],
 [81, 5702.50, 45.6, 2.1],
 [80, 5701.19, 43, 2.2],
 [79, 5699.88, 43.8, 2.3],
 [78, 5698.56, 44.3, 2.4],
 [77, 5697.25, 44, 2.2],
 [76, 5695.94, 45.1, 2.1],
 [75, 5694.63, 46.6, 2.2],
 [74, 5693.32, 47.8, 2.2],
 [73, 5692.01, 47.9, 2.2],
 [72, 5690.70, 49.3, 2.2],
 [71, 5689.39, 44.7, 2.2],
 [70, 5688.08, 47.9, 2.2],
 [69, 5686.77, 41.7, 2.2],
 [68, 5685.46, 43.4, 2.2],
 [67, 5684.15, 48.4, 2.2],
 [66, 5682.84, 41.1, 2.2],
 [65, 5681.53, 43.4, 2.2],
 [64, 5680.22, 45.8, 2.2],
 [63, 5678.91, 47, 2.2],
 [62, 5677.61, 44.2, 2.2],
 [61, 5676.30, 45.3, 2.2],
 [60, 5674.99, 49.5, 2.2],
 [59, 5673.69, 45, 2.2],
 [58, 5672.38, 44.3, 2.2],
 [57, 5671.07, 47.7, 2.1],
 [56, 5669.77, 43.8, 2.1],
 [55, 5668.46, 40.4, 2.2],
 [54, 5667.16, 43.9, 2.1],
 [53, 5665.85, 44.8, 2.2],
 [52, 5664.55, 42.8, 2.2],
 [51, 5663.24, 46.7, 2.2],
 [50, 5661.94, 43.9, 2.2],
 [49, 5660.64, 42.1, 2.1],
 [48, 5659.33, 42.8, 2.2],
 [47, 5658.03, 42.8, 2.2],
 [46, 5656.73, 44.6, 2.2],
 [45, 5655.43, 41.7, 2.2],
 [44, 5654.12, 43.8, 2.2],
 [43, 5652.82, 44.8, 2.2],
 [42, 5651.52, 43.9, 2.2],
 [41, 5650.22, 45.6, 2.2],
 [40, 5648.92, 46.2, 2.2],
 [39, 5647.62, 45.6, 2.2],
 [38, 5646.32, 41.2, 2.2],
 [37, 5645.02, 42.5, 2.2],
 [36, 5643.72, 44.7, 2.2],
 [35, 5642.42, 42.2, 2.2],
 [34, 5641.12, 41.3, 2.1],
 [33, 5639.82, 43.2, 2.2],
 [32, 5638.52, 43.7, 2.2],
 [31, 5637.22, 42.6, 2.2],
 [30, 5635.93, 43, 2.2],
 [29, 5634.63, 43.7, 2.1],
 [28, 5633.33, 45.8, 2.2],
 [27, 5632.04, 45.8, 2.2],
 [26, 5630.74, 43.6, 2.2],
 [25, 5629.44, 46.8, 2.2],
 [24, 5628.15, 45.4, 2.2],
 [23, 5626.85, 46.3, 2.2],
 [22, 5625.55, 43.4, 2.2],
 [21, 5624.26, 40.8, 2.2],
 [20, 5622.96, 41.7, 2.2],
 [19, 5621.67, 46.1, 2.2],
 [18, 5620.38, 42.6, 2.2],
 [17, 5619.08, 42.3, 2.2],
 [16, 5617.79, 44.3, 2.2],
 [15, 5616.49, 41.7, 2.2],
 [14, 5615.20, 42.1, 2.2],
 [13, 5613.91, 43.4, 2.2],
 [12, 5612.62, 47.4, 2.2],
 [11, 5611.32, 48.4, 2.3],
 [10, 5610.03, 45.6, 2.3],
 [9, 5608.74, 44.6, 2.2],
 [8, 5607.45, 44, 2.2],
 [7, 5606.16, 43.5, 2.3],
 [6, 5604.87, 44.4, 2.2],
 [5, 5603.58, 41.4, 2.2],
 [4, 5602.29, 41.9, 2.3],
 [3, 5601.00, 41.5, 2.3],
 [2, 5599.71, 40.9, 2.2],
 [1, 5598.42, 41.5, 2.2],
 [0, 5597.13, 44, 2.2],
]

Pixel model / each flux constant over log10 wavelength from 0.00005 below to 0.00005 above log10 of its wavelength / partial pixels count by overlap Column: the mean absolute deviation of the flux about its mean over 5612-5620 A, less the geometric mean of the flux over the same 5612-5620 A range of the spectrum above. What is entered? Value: -41.9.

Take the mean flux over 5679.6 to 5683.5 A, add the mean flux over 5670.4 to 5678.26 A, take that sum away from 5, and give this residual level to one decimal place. -84.4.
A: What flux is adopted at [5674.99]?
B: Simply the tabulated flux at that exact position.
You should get 49.5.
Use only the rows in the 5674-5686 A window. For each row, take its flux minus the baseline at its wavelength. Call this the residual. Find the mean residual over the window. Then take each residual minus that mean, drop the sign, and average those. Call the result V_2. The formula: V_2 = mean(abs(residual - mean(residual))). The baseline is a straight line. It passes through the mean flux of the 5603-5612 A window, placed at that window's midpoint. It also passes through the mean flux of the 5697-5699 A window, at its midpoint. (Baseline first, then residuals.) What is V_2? 2.07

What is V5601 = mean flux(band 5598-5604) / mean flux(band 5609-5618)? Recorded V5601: 0.93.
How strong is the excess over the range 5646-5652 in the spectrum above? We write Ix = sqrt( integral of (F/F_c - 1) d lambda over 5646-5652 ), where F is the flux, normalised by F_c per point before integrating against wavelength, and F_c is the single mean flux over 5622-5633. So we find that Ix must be 0.2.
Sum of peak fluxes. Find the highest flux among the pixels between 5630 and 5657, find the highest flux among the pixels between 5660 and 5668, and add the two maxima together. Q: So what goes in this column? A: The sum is 92.9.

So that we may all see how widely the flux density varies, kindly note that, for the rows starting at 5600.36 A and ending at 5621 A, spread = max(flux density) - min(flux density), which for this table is 7.0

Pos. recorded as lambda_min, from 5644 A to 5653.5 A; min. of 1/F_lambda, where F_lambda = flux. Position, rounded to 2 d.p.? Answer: 5648.92 A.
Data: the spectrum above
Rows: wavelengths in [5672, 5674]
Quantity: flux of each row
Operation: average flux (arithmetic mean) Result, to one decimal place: 44.6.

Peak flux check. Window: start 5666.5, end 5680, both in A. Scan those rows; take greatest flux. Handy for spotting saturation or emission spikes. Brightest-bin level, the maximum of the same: 49.5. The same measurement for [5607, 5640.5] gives 48.4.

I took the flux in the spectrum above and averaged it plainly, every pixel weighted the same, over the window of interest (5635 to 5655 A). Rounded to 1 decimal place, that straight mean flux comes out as 43.6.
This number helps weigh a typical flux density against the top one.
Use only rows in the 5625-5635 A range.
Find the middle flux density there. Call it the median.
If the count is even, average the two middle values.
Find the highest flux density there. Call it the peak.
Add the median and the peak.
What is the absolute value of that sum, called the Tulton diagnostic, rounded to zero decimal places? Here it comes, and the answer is 92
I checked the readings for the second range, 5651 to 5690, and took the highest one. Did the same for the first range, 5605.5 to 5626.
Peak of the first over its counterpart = 0.98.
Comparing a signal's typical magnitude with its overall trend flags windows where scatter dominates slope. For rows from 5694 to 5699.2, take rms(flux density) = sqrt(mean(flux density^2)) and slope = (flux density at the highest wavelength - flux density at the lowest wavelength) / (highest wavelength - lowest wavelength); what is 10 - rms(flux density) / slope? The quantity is 87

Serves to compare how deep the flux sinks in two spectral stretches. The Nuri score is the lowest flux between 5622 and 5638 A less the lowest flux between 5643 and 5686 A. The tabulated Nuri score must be 0.40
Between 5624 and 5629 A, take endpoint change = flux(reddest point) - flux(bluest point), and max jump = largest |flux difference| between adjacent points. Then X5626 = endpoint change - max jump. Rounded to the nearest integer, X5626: 2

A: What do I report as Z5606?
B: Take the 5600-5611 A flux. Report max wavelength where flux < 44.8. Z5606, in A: 5608.74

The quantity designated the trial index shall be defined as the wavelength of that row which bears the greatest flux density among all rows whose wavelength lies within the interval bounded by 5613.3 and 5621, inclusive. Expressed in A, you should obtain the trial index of 5617.79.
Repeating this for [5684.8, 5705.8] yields 5690.70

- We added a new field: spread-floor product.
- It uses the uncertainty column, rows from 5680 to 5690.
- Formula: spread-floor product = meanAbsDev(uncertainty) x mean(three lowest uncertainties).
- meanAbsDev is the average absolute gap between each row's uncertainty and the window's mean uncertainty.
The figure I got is 0.00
